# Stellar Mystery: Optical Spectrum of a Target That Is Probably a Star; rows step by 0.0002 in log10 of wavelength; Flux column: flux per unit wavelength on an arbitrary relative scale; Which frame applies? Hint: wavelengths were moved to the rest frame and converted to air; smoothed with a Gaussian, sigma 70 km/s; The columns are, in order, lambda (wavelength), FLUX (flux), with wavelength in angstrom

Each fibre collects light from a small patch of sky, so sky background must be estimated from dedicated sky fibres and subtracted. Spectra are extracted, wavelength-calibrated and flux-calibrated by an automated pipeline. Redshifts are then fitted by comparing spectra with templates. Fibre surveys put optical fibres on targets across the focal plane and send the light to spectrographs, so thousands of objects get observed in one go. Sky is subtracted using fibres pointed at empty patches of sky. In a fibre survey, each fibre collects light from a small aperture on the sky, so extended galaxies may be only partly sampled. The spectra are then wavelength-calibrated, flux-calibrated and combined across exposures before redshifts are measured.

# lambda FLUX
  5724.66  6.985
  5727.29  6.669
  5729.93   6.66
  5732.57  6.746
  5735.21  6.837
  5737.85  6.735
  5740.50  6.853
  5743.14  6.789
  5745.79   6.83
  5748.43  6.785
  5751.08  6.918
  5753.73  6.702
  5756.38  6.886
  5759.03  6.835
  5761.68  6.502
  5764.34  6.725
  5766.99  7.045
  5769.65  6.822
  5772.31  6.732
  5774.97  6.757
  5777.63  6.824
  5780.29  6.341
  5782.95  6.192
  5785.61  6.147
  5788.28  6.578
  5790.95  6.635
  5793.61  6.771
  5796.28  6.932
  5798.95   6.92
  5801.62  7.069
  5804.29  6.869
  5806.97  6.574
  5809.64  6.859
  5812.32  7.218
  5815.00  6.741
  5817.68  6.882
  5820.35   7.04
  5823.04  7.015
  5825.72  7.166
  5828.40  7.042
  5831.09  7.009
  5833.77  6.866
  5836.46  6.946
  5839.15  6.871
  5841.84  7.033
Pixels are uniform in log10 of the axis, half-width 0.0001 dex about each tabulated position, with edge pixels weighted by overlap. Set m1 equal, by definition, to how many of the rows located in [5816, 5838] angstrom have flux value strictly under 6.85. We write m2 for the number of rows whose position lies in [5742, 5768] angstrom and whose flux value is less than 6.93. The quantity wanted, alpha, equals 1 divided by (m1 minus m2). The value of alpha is -0.1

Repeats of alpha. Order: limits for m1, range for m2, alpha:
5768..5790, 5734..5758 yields -1.0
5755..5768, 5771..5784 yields -0.5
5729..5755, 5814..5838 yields 0.2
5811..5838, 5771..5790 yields -0.2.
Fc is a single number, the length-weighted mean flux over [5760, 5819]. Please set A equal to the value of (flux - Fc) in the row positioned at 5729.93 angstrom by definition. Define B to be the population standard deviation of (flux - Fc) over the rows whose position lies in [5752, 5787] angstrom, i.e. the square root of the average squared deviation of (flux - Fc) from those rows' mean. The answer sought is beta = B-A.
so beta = 0.3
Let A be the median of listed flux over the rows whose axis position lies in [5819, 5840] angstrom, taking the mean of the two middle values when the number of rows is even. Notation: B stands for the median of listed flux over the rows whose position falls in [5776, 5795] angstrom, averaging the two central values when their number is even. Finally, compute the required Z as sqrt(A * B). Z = 6.79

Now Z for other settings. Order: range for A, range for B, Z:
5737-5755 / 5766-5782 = 6.79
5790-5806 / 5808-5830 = 6.96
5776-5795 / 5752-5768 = 6.68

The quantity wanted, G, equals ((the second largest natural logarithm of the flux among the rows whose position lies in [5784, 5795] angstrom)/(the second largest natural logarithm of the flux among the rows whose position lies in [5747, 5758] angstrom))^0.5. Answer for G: 0.99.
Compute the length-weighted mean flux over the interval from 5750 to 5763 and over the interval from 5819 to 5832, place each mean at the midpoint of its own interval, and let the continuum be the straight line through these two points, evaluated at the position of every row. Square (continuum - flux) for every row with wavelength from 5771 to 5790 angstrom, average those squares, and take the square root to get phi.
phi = 0.45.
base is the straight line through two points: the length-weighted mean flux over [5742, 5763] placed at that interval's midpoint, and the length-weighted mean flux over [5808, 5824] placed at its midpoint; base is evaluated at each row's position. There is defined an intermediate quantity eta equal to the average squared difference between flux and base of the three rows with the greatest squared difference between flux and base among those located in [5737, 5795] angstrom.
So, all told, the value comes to 0.41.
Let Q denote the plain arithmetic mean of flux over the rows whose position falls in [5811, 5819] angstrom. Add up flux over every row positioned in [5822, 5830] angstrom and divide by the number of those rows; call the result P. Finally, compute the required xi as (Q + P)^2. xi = 197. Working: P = 7.07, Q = 6.95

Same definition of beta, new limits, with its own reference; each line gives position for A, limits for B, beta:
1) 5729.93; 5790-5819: 0.2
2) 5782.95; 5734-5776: 0.7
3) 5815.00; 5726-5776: 0.1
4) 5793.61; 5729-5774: 0.1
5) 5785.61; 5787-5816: 0.8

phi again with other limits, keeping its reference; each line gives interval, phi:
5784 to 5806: 0.31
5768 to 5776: 0.08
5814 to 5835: 0.14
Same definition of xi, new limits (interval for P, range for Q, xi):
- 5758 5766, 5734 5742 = 182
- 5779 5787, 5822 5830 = 177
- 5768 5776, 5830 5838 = 188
